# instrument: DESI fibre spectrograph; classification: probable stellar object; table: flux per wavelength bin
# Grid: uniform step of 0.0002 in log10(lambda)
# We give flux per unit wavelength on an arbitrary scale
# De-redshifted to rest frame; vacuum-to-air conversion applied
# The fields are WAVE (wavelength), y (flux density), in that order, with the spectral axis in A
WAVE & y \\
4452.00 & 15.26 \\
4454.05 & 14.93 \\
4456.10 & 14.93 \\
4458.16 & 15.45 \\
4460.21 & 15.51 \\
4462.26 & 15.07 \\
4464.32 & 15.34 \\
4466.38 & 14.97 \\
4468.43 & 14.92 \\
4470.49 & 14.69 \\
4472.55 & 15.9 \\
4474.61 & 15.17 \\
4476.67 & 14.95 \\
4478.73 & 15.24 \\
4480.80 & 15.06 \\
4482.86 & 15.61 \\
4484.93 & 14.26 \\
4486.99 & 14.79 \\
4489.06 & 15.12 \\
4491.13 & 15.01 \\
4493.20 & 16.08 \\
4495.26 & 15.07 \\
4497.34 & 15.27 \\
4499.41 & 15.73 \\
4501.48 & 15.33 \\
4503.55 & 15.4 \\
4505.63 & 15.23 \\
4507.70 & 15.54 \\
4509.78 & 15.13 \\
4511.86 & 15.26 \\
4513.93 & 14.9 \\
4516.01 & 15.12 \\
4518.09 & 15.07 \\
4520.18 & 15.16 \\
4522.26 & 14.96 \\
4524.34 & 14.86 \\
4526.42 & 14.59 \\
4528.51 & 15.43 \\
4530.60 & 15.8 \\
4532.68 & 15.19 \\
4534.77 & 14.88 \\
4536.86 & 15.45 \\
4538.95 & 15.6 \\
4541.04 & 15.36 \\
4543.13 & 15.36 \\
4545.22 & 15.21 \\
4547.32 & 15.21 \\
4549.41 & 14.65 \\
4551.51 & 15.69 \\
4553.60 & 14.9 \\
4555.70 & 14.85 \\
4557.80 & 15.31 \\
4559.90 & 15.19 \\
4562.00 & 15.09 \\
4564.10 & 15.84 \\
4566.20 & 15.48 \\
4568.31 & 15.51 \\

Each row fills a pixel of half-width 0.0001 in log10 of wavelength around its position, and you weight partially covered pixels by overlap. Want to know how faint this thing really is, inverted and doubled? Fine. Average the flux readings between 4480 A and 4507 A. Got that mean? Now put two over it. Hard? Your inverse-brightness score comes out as 0.1313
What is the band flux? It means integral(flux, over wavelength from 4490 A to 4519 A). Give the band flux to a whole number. 444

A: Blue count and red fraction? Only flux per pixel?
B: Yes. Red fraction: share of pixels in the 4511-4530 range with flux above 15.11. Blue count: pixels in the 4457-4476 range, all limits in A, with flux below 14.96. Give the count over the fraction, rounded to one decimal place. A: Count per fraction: 4.5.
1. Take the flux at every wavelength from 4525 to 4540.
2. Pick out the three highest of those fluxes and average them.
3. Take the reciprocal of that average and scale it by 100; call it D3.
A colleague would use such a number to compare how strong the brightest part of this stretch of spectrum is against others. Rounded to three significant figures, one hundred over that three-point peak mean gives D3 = 6.40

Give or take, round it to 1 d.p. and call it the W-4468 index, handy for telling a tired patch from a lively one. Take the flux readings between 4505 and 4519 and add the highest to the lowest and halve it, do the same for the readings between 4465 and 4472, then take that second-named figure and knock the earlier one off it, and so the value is -0.4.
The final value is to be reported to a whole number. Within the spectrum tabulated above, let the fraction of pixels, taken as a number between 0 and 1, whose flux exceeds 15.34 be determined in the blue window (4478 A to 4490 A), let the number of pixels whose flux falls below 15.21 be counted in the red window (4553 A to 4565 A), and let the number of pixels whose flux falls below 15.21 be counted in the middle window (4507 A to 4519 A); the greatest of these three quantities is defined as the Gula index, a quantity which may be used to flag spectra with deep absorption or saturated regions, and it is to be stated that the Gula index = 4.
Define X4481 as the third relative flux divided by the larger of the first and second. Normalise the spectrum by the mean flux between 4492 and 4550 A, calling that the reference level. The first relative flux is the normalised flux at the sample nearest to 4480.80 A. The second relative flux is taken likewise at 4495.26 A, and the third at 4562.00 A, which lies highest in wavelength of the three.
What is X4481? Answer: 1.00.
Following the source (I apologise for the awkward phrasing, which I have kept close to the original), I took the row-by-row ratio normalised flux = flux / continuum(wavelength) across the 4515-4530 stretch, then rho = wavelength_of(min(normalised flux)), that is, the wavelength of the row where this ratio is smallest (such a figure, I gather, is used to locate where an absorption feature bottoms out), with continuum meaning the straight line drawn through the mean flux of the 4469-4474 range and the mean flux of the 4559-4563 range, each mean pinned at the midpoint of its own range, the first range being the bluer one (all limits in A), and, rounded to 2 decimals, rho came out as 4526.42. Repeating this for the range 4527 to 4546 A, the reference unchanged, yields 4534.77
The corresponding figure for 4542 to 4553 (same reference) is 4549.41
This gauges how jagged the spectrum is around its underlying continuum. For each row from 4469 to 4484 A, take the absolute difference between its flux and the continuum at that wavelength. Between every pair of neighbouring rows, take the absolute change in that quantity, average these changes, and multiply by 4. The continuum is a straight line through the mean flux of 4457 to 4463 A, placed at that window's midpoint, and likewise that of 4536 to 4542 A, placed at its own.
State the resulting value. 0.84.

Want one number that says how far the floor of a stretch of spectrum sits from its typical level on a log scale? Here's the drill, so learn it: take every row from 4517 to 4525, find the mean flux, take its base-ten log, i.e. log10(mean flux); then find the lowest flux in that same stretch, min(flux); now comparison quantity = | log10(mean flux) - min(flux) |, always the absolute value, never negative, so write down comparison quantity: 13.7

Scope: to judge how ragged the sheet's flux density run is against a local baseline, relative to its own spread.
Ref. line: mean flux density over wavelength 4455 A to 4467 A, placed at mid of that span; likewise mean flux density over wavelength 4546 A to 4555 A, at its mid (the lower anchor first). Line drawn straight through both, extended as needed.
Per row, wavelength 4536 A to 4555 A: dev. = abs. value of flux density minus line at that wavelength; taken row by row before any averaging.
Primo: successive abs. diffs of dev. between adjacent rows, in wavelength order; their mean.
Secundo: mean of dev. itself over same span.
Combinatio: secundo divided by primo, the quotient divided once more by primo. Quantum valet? 10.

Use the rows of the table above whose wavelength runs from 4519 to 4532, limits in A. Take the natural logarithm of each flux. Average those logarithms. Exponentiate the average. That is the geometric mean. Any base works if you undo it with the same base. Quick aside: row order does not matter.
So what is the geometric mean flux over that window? 15.1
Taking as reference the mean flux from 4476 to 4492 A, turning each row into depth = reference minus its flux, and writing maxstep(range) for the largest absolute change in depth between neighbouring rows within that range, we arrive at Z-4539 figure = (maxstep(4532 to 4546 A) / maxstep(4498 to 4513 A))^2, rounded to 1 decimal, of 1.9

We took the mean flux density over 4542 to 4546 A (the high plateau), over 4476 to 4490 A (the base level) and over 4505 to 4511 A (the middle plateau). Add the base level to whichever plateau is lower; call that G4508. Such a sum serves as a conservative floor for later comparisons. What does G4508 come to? 30.3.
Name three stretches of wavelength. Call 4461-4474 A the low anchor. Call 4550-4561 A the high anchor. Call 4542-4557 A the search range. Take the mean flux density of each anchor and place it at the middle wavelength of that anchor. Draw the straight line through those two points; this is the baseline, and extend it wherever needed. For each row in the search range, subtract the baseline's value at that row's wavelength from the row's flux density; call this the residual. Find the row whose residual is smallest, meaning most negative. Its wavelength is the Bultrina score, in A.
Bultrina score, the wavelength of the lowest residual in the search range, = 4549.41 A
